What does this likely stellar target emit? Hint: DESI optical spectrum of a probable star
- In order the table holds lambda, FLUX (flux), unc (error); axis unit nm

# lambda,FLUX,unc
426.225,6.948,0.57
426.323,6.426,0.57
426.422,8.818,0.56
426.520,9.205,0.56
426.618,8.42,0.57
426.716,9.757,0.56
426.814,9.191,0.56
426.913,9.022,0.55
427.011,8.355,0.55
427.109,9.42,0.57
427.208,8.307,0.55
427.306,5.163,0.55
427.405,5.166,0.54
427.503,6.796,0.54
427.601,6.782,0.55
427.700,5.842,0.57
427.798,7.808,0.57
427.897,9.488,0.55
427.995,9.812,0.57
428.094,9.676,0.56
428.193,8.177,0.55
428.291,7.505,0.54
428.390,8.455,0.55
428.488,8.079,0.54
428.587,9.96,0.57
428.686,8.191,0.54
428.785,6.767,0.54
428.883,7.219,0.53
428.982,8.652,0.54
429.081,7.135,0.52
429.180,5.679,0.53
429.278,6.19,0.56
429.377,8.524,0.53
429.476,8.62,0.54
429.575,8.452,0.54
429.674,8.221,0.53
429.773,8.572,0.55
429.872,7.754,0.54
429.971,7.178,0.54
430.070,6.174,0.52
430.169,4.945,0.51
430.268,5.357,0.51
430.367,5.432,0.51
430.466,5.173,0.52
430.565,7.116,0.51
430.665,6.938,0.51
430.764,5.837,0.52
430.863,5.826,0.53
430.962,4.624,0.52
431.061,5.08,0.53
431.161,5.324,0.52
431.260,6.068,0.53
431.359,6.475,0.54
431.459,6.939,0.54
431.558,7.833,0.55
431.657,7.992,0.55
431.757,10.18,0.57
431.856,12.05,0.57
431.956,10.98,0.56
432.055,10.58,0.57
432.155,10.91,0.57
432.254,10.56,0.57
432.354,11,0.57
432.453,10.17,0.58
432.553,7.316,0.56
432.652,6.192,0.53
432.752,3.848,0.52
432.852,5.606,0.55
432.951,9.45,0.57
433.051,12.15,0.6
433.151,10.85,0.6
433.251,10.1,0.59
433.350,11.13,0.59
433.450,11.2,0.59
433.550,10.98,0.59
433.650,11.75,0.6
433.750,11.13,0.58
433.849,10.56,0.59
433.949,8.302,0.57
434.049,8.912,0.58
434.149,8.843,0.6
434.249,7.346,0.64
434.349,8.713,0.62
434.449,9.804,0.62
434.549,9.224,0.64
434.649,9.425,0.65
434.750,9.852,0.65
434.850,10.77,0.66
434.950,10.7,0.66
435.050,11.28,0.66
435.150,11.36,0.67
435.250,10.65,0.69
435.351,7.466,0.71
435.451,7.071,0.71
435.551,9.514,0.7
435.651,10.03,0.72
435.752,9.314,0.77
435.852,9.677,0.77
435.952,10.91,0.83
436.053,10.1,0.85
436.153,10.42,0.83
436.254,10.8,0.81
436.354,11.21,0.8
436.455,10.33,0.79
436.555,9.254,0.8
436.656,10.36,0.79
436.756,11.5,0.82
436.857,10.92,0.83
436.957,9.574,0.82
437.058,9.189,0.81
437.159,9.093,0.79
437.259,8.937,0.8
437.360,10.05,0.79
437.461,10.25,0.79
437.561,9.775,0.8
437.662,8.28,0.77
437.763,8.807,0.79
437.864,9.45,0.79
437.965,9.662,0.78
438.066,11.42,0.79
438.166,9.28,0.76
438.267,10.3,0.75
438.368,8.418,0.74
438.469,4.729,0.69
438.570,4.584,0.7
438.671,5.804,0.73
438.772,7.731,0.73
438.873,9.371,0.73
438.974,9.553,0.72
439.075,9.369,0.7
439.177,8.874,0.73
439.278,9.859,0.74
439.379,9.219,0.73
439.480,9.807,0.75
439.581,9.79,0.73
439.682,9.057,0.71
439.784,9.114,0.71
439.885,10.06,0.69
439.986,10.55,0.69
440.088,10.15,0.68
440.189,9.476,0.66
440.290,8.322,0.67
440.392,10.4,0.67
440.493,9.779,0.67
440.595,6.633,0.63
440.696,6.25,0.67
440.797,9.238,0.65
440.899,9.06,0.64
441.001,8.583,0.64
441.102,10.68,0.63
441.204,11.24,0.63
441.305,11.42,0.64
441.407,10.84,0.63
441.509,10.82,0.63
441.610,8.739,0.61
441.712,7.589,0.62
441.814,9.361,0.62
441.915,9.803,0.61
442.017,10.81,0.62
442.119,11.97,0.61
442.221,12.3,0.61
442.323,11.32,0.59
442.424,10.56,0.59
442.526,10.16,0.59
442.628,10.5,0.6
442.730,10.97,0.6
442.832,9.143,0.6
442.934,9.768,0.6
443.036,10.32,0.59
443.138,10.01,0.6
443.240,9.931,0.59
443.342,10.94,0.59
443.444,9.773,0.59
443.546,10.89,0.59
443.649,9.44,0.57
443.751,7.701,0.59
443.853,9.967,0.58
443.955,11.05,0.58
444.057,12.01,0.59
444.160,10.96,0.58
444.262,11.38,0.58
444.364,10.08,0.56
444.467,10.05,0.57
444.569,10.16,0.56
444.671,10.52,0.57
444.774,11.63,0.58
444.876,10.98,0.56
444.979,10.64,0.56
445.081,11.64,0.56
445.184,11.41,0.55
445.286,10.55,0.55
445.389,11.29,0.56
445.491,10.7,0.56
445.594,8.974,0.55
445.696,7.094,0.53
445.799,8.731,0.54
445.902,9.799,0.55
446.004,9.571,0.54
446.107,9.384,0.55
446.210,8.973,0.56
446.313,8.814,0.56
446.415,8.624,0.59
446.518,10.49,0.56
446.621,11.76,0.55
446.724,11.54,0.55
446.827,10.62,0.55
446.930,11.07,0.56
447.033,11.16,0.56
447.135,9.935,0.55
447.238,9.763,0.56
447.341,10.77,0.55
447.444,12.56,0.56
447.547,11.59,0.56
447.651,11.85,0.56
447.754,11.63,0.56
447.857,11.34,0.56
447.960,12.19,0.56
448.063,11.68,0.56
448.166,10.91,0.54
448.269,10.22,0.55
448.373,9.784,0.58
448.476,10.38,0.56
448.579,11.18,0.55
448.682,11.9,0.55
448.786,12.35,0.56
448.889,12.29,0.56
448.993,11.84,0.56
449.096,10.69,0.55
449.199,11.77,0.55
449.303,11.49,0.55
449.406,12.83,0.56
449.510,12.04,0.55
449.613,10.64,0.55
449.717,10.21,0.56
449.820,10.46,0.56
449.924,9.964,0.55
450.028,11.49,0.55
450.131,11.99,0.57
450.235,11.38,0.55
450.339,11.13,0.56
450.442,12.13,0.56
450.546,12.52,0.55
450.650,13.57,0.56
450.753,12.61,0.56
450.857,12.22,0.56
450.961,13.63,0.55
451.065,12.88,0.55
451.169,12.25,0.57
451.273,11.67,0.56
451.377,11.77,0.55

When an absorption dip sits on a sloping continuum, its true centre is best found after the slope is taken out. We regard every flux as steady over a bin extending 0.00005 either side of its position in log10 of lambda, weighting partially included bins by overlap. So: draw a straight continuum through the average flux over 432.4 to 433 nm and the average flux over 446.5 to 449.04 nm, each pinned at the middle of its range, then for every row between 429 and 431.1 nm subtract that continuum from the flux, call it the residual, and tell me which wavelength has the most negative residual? 430.962 nm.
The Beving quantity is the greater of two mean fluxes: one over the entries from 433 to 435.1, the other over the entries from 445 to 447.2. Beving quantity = 10.1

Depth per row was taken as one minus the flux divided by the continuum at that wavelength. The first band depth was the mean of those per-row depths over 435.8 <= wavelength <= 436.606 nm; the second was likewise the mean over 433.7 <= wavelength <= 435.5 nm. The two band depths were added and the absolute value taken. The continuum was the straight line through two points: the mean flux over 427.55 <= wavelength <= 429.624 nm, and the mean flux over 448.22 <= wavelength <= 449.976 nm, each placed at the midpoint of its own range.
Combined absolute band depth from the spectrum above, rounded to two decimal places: 0.20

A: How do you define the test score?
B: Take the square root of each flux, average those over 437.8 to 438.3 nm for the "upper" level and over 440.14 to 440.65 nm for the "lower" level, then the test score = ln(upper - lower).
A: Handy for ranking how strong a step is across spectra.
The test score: -1.7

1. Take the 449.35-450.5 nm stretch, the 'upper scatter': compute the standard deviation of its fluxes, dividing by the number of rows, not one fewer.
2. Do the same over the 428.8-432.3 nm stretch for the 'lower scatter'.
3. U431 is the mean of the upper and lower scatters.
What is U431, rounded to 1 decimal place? 1.4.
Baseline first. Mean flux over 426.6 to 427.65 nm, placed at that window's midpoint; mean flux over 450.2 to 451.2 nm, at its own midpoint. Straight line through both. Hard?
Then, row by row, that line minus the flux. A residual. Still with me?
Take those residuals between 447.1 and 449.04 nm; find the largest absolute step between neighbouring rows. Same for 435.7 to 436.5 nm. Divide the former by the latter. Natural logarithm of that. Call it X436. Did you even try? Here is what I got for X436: 0.4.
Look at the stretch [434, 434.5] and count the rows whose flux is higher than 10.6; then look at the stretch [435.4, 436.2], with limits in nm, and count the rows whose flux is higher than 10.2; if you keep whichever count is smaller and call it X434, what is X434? 0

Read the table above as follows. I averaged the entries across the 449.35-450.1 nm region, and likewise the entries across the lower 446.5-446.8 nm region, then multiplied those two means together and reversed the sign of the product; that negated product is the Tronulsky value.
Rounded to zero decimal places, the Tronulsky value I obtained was -125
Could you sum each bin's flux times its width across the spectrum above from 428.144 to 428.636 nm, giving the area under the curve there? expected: 4.2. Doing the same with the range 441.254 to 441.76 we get 5.0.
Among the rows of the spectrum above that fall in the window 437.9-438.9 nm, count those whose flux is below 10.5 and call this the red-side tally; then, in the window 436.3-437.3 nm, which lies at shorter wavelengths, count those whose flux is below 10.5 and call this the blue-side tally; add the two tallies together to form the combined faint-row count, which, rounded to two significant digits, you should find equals 16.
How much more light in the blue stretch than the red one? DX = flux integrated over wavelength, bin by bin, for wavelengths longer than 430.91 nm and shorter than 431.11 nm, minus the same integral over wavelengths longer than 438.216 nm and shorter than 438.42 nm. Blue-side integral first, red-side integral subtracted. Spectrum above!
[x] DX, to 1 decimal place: -0.9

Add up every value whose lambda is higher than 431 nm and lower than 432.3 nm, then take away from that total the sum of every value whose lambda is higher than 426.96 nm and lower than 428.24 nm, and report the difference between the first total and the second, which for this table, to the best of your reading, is 10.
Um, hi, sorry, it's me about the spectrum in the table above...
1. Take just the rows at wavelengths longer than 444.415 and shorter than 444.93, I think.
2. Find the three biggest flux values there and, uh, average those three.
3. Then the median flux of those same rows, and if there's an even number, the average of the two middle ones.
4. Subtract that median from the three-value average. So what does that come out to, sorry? 0.52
